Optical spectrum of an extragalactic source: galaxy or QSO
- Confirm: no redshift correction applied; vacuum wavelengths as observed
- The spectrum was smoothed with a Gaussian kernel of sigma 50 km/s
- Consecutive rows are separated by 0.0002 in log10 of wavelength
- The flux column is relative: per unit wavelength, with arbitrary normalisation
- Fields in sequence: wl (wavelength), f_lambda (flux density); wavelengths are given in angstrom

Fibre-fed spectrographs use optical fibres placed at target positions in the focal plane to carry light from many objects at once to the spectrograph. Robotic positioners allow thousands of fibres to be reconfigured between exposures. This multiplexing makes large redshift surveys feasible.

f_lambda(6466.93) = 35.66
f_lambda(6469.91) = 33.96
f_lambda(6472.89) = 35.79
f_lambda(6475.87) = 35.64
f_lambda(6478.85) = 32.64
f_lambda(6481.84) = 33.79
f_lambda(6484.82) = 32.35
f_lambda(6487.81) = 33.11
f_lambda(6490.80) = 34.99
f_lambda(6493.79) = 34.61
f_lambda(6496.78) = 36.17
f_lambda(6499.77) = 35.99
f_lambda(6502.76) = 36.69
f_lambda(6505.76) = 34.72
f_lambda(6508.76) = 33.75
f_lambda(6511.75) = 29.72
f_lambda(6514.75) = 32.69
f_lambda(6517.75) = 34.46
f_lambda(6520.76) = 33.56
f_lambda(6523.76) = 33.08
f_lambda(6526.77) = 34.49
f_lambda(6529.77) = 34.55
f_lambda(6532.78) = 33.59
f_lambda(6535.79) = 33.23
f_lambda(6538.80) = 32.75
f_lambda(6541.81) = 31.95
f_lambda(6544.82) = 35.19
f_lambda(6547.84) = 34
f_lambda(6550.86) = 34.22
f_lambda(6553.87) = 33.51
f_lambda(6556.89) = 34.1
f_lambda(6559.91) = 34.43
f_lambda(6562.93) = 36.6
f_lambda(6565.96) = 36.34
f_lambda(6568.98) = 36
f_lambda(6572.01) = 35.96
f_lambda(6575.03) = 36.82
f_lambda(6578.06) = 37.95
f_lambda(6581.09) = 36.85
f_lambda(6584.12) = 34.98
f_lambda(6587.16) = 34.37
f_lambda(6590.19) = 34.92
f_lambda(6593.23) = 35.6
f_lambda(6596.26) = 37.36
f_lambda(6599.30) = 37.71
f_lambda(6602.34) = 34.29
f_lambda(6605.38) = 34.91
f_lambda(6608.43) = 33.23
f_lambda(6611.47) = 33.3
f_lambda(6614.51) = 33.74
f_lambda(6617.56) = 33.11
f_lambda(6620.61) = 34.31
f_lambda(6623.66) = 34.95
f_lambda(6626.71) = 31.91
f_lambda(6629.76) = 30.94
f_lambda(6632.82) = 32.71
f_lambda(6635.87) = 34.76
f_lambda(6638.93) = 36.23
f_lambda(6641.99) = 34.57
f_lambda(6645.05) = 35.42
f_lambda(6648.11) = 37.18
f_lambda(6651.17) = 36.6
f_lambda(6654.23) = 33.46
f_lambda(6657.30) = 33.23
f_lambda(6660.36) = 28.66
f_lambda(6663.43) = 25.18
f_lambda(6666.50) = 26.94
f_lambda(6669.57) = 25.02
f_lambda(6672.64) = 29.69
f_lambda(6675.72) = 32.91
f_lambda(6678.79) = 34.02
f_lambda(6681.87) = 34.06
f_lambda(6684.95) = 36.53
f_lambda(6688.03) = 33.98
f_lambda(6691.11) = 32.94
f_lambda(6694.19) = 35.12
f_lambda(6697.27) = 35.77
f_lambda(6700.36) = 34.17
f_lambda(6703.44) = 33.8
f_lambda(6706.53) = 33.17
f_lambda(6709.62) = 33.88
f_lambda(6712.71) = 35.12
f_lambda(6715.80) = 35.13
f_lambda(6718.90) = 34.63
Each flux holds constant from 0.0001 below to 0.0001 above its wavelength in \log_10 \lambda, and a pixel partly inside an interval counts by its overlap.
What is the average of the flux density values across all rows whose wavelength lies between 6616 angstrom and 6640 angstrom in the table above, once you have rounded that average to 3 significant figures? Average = 33.6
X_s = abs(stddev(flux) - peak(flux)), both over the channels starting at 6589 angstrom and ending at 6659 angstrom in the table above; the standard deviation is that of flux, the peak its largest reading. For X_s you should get 36.0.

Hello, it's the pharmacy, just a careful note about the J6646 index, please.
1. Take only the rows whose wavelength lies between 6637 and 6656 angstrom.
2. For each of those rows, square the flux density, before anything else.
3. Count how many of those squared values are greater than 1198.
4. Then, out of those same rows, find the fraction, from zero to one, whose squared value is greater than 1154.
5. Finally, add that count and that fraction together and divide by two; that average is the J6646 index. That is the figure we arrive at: 2.4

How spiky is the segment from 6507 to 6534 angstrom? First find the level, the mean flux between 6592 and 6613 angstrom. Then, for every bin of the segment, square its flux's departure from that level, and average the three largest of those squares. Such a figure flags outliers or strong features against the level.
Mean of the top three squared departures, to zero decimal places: 14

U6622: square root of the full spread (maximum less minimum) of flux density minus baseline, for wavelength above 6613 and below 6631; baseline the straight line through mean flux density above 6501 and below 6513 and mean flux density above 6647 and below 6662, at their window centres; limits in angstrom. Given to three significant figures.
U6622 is 2.00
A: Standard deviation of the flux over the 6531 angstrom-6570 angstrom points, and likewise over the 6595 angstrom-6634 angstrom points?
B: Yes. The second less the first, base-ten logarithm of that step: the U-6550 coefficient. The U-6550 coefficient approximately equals -0.3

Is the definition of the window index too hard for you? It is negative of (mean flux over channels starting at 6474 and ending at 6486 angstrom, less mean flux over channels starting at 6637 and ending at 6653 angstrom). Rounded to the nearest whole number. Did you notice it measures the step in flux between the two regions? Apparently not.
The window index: 2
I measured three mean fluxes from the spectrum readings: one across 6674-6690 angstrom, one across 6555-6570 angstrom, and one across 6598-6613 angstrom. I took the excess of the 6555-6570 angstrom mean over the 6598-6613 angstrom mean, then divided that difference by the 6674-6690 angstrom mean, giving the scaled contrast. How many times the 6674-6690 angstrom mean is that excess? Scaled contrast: 0.023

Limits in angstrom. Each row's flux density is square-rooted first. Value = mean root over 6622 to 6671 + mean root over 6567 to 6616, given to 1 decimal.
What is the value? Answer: 11.6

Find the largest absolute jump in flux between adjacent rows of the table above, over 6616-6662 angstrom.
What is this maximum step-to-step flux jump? 4.6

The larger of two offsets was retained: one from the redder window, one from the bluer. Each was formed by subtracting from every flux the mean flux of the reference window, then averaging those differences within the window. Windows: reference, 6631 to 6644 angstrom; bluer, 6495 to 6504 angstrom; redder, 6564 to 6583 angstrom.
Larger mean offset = 2.1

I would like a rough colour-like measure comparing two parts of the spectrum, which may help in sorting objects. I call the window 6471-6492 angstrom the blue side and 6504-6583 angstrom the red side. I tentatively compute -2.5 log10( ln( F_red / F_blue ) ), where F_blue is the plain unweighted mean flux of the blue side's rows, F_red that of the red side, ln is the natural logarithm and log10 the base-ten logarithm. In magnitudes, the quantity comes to 4.9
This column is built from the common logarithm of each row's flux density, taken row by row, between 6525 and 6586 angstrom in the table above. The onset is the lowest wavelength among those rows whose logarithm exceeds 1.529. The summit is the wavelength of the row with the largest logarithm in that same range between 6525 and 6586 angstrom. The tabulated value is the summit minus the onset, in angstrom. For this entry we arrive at 51.3 angstrom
